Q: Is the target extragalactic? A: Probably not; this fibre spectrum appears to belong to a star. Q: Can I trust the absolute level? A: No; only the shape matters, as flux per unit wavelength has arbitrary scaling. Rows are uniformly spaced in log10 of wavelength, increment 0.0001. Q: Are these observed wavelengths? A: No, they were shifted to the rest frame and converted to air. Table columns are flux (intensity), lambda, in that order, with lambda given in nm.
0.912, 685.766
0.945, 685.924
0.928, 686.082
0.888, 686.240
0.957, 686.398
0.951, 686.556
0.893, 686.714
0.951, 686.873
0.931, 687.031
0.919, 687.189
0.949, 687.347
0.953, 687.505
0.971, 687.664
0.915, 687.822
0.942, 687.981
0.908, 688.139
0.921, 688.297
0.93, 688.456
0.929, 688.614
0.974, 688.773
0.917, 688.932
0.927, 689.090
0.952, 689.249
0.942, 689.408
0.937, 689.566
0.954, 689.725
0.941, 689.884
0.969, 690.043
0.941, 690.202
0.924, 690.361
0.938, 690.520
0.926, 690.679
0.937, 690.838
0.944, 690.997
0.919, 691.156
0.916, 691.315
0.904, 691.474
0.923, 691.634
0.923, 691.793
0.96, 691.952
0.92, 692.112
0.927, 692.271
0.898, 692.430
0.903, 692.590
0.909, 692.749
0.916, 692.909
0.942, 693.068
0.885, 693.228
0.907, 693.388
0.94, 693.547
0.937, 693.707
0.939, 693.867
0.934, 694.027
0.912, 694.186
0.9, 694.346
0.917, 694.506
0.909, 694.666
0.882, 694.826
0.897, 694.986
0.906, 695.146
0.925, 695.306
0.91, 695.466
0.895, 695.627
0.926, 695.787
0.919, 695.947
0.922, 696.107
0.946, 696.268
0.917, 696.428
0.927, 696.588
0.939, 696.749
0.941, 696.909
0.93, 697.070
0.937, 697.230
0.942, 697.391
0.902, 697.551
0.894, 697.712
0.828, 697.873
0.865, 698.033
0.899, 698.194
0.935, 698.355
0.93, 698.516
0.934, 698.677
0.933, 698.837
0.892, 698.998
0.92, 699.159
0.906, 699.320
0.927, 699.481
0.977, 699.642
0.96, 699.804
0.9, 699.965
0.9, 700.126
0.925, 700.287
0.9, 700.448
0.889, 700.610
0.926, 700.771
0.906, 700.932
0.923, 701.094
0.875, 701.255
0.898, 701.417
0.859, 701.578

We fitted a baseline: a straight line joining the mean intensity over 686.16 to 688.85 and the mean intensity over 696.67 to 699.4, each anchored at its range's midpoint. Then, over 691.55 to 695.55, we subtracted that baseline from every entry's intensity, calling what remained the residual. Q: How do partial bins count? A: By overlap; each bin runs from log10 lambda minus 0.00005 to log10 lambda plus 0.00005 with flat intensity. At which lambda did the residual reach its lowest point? 693.228 nm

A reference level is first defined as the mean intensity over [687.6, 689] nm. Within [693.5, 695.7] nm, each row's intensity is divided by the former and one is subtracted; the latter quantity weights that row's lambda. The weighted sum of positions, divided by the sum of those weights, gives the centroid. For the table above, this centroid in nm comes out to 694.98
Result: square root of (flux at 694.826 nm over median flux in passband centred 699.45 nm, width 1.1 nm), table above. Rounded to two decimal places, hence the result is 0.98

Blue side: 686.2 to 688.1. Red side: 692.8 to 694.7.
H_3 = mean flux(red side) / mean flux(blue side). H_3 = 0.98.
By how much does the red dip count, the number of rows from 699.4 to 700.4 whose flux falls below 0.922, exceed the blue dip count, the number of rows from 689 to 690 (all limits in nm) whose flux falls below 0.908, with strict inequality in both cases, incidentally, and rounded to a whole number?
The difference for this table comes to 2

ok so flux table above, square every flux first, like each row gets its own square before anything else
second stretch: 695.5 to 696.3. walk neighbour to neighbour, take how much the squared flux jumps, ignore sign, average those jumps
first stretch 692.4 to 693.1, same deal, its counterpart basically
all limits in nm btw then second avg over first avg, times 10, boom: 14.8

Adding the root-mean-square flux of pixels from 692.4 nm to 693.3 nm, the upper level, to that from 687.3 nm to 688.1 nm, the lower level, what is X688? 1.86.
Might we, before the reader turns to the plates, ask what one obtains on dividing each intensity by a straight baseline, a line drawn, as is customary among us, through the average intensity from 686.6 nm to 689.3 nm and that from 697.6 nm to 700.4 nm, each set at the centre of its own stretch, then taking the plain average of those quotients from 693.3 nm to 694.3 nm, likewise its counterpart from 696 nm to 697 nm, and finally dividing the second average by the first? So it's 1.01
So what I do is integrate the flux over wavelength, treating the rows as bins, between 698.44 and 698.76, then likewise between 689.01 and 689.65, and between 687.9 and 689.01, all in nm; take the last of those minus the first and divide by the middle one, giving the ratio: 1.2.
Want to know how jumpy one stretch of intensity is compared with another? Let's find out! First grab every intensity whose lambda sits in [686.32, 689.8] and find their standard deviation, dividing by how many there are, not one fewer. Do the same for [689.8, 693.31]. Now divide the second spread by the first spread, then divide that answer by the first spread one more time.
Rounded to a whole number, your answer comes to 49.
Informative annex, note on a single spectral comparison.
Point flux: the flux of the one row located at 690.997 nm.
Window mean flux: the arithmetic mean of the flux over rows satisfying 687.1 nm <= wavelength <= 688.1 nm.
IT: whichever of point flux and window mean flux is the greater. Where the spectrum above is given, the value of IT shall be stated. 0.944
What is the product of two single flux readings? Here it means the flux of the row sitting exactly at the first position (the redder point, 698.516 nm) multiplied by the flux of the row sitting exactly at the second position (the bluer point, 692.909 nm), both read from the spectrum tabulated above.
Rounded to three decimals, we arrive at 0.852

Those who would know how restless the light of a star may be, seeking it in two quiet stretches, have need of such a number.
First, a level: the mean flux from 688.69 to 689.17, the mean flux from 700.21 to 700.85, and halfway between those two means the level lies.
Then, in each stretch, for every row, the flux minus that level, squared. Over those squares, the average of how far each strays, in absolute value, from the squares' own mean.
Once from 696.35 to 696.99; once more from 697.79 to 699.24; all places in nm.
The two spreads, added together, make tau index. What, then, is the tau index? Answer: 0.0022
